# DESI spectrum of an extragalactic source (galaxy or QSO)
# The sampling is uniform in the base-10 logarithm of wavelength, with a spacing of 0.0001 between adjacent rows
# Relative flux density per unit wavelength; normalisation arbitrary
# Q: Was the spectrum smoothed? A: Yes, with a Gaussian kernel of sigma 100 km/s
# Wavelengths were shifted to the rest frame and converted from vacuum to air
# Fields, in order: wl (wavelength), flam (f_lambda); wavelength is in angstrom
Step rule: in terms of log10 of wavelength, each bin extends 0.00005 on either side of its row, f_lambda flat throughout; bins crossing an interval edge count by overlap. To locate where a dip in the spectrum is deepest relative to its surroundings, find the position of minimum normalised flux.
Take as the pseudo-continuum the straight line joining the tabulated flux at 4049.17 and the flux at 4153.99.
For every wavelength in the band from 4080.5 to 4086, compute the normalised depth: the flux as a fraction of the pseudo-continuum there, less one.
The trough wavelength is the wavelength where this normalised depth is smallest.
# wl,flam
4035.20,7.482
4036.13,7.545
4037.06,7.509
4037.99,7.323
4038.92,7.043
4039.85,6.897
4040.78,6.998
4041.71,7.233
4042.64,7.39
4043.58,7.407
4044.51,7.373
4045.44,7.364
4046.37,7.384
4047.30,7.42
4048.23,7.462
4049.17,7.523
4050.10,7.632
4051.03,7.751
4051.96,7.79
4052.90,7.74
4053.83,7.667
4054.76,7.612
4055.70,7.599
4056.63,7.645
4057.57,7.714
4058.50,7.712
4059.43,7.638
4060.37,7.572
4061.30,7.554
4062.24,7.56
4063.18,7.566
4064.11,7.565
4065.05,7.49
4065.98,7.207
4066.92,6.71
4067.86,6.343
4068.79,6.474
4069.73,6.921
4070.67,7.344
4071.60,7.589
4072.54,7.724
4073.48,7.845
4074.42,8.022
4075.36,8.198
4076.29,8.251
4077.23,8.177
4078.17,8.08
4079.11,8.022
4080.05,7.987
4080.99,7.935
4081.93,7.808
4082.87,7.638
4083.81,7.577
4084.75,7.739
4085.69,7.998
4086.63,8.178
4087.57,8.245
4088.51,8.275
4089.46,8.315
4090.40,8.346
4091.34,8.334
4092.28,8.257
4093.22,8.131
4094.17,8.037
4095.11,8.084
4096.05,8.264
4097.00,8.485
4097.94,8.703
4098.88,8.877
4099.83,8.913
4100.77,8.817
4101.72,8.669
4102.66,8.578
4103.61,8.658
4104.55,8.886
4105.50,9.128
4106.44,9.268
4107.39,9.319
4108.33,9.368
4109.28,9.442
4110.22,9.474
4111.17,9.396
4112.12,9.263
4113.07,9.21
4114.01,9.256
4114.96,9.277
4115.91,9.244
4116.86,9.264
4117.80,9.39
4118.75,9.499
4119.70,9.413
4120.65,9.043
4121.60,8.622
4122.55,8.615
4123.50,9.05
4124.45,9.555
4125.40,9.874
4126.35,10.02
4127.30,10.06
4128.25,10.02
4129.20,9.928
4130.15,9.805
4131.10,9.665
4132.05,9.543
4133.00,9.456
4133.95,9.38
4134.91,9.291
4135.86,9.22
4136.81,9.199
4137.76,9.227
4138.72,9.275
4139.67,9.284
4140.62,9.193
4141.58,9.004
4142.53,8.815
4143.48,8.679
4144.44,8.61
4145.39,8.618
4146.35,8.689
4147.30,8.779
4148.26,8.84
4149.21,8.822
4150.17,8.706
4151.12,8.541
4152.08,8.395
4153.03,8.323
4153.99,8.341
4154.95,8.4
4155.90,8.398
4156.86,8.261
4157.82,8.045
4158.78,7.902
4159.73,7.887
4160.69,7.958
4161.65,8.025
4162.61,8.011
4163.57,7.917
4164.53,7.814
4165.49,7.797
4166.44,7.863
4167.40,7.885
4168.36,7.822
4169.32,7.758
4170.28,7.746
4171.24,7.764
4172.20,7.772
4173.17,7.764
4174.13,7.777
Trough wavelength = 4083.81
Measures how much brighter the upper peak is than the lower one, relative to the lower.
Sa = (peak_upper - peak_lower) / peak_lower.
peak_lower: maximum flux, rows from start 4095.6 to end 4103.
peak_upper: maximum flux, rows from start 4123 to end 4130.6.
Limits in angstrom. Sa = 0.13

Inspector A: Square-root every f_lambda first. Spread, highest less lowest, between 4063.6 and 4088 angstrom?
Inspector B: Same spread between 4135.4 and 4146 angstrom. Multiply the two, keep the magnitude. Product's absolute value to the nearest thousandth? 0.040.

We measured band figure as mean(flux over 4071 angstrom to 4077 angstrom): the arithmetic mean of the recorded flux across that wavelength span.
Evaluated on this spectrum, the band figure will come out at 7.9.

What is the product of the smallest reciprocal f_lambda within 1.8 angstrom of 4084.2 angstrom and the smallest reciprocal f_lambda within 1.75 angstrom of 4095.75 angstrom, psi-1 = 0.0147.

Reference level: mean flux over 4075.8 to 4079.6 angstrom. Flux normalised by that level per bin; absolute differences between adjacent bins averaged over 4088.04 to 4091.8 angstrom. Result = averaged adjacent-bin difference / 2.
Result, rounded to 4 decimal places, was 0.0017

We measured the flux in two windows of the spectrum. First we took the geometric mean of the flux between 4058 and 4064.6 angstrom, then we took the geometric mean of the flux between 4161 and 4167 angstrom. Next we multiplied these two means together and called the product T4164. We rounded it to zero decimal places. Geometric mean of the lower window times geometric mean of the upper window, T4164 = 60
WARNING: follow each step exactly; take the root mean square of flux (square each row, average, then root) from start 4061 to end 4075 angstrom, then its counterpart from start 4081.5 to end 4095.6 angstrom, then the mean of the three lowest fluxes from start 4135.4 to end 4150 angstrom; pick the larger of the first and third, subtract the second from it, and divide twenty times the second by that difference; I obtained 284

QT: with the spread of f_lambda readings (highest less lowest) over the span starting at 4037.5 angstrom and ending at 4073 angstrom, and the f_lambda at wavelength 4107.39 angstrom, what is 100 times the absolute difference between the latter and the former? 787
